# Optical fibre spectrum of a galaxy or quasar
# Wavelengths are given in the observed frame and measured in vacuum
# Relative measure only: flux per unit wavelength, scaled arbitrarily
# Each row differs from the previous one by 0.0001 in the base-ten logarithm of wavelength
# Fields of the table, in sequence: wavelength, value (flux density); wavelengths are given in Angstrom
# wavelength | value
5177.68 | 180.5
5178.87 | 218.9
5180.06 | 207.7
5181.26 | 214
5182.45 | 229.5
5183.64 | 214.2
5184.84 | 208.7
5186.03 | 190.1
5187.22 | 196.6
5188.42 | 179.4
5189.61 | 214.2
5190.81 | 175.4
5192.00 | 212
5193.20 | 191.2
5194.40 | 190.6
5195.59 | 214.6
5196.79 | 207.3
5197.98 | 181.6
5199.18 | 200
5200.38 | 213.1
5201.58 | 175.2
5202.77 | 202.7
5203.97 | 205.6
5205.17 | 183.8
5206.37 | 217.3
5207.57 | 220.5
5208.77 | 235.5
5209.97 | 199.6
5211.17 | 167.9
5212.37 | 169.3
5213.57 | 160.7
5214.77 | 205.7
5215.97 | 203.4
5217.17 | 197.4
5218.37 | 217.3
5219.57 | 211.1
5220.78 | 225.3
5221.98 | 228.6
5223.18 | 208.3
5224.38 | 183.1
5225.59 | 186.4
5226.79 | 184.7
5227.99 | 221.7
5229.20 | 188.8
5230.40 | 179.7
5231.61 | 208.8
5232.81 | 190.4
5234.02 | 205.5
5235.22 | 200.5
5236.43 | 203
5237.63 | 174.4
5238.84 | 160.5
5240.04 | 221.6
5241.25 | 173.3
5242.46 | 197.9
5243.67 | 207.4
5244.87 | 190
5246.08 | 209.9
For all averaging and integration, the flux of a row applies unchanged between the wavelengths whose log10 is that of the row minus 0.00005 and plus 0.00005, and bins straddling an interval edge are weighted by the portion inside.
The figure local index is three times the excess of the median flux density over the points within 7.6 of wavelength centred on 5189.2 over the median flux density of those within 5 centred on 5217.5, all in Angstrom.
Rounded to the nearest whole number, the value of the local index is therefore -42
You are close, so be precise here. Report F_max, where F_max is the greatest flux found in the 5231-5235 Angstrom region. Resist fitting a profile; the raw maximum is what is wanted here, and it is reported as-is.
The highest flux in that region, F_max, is 208.8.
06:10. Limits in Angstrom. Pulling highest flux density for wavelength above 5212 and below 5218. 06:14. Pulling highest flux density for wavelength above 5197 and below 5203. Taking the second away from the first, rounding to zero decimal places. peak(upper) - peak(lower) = -7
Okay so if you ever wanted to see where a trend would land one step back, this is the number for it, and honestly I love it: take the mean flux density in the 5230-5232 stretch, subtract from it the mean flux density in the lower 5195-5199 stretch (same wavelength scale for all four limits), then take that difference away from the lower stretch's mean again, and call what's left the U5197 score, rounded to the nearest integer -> 208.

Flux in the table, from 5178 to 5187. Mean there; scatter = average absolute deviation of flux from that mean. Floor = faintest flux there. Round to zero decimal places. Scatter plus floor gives 198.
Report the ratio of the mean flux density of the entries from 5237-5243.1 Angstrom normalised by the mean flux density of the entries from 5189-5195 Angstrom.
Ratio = 0.94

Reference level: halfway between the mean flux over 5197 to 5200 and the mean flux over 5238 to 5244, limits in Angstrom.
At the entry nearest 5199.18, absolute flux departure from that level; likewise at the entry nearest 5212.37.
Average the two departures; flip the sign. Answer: -15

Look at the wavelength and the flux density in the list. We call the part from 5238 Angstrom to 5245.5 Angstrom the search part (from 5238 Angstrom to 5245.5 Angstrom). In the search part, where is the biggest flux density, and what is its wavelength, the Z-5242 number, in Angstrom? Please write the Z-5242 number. 5240.04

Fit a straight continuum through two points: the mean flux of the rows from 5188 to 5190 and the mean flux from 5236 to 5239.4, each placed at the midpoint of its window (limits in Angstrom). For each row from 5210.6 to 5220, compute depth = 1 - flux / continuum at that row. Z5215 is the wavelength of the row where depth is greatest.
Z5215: 5213.57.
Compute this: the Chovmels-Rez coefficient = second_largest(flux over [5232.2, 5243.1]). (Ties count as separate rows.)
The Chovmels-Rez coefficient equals 205.5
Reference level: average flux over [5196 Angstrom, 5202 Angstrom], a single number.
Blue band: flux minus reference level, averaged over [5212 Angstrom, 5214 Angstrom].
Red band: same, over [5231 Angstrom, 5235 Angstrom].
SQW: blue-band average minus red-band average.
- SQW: -36.6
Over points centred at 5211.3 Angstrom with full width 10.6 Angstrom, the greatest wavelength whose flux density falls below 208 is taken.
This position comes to 5215.97 Angstrom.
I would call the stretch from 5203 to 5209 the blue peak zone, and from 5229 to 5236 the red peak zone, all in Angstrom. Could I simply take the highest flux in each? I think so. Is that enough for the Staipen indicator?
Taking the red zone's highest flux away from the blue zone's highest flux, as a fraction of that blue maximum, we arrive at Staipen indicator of 0.11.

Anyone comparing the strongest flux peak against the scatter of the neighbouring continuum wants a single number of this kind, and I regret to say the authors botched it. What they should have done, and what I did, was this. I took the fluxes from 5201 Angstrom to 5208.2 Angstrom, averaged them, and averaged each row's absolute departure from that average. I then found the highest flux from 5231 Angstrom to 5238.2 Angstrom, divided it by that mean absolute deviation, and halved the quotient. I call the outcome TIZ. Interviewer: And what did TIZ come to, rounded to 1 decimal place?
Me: 7.3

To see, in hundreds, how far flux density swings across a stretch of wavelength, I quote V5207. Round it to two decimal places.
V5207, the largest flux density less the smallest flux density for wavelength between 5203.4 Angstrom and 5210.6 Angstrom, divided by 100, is 0.52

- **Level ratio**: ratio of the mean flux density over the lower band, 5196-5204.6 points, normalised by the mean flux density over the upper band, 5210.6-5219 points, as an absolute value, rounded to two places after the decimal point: 1.05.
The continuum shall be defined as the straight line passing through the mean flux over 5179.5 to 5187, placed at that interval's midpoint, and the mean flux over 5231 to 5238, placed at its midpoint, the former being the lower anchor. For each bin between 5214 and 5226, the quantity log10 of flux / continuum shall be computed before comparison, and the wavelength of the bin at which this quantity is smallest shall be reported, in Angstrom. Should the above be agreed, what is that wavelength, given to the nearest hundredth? 5224.38 Angstrom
